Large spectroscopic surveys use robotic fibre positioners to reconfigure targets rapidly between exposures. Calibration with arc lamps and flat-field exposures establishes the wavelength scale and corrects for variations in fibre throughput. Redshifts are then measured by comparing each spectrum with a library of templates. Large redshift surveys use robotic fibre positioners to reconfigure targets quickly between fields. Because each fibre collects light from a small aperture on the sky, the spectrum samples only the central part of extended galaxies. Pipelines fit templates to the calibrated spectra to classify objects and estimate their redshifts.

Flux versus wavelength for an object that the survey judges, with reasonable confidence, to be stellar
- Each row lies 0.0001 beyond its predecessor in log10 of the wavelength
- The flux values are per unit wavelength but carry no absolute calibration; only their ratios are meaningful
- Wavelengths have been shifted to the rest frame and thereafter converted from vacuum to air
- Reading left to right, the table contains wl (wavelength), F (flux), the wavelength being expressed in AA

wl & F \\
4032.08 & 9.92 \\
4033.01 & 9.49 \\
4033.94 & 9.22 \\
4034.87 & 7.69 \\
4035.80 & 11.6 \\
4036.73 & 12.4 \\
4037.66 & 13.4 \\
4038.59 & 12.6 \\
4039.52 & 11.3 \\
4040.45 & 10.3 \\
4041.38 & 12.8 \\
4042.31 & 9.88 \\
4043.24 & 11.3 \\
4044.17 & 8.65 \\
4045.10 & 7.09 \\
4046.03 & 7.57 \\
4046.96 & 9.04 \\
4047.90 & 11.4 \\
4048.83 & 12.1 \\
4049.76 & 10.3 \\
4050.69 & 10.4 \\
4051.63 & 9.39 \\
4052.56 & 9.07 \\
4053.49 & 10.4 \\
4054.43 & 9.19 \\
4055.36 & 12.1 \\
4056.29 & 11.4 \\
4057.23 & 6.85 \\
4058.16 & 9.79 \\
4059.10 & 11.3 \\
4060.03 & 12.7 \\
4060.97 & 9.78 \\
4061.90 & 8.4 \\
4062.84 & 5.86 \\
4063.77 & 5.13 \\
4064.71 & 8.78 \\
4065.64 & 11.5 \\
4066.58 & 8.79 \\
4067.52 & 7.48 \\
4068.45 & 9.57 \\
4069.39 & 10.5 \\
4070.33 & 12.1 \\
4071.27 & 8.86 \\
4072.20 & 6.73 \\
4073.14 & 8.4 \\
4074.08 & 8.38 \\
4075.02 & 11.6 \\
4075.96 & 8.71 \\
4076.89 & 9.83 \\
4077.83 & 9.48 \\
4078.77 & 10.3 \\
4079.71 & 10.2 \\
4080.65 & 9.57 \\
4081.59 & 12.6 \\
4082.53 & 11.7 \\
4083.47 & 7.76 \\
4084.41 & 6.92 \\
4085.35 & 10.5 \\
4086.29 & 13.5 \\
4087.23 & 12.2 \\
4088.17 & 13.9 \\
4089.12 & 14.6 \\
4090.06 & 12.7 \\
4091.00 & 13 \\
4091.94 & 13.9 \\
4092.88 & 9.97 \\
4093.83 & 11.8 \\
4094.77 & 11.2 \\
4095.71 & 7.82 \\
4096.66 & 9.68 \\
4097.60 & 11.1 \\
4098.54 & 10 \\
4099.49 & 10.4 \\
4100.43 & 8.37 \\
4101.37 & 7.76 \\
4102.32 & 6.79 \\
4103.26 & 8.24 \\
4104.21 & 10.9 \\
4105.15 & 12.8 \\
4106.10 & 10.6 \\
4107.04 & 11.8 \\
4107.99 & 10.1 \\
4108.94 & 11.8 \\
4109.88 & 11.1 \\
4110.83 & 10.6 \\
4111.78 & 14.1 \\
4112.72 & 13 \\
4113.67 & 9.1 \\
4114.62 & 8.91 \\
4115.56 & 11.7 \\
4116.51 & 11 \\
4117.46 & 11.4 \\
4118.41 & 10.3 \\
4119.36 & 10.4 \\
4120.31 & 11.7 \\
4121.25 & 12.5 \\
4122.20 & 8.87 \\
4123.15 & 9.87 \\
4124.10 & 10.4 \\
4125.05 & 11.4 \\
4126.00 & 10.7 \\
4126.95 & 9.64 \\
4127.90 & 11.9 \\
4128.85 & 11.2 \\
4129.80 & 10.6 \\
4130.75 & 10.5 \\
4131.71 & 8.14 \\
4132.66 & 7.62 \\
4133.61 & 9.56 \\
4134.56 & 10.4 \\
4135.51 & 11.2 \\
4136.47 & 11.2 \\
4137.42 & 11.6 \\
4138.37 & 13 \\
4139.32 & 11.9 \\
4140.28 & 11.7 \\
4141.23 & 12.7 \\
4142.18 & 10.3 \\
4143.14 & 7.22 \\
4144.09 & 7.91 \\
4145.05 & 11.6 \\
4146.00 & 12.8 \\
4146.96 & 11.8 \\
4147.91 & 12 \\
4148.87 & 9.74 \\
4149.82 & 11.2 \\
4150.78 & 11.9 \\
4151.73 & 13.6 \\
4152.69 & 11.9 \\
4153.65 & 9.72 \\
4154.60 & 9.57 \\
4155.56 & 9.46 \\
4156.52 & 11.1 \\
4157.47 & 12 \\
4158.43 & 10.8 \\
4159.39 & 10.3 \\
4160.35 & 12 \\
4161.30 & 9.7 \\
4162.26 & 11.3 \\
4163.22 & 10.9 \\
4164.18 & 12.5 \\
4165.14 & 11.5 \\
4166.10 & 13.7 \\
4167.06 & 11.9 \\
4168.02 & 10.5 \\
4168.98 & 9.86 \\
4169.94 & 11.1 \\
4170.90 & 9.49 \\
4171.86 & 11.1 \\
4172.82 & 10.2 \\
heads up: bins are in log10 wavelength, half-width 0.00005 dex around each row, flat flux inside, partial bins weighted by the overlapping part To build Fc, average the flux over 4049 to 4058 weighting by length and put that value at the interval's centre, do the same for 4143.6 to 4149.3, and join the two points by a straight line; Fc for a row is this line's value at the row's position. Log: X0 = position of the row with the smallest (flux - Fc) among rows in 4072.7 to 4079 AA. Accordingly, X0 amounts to 4074.08 AA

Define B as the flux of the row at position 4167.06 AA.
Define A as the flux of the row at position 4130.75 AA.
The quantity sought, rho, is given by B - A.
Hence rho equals 1.4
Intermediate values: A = 10.5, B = 11.9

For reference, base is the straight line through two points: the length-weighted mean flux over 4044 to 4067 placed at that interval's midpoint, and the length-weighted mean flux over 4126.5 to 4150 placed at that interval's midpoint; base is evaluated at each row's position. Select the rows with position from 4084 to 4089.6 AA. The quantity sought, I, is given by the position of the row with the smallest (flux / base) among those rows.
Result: 4084.41 AA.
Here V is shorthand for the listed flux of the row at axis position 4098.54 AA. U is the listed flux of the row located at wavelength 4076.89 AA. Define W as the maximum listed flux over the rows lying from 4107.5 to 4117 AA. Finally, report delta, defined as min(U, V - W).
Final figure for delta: -4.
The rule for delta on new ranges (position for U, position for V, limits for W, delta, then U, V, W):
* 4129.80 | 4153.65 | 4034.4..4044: -4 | 10.6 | 9.72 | 13.4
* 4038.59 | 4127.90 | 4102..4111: -1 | 12.6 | 11.9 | 12.8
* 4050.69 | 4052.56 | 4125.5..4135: -3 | 10.4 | 9.07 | 11.9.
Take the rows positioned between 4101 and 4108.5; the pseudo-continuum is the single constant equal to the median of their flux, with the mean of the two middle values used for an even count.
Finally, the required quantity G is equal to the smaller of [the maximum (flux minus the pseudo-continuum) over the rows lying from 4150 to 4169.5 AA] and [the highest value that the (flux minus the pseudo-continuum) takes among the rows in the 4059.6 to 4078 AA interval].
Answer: 2.35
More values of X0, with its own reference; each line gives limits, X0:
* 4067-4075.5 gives 4072.20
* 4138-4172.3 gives 4143.14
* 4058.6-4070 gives 4063.77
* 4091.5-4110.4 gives 4102.32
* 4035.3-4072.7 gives 4063.77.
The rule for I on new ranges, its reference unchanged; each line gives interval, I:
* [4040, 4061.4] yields 4057.23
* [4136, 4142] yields 4136.47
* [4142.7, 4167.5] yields 4143.14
